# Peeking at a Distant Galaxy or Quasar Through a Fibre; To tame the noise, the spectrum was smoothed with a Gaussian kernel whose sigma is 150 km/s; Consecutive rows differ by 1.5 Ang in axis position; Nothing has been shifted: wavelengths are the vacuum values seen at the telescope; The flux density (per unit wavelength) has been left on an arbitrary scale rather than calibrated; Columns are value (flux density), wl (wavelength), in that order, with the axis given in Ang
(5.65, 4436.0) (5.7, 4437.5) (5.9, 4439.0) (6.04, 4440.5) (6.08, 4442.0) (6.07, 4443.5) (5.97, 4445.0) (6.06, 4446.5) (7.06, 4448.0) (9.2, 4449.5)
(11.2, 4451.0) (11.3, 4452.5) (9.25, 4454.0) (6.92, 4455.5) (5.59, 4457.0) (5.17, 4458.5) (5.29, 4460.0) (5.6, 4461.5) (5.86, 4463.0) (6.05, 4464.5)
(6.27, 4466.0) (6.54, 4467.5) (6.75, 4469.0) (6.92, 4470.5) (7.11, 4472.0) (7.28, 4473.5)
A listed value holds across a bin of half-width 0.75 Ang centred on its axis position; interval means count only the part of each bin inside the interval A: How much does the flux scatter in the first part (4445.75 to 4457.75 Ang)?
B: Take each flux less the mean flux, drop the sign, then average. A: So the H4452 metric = 1.9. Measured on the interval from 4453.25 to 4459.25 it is 1.4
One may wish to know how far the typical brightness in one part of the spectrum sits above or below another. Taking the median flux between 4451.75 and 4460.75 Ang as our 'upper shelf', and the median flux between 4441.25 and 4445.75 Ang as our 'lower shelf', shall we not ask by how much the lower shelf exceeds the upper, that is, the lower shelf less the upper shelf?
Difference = -0.2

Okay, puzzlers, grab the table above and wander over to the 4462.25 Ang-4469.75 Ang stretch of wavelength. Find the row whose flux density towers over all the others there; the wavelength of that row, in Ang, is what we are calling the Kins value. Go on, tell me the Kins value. 4469.0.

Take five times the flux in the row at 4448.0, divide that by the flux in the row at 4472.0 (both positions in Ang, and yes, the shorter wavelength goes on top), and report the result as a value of 5.0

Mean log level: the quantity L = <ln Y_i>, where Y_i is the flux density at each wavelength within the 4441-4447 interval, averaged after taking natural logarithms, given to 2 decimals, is 1.80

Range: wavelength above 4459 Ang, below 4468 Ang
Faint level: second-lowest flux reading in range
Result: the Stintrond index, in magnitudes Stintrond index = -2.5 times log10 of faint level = -1.87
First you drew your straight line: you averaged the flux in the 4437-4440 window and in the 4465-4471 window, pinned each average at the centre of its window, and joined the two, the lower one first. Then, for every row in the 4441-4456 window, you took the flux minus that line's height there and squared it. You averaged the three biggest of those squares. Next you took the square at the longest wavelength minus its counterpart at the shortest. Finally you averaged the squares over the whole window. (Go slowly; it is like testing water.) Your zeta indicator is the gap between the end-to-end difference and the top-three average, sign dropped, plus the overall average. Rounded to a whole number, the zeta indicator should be 27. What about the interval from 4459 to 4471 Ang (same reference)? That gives 2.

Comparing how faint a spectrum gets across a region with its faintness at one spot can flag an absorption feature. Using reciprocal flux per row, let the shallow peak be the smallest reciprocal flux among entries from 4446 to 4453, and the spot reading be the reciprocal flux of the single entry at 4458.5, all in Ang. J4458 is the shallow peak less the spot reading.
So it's -0.10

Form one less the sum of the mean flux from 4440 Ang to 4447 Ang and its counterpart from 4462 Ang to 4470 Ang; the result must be -11.3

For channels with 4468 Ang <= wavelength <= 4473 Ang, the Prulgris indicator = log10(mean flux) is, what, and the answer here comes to 0.84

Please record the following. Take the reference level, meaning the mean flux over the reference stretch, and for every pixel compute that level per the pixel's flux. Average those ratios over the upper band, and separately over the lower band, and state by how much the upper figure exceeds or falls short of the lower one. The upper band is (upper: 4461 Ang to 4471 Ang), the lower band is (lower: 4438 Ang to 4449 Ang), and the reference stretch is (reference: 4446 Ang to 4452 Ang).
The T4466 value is -0.02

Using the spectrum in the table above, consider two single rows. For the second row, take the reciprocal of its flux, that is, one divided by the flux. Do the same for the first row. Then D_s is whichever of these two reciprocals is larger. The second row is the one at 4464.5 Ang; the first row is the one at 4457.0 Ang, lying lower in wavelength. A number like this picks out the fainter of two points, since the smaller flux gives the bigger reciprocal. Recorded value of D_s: 0.179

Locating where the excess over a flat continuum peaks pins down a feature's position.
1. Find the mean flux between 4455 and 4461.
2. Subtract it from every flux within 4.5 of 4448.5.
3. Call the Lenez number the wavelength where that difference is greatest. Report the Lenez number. 4452.5 Ang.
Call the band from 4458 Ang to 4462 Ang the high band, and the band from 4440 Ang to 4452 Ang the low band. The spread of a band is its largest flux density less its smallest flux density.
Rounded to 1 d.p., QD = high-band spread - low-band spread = -4.8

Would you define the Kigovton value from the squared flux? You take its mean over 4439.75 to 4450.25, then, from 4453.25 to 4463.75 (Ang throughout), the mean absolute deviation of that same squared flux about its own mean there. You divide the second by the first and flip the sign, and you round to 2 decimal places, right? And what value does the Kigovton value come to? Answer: -0.33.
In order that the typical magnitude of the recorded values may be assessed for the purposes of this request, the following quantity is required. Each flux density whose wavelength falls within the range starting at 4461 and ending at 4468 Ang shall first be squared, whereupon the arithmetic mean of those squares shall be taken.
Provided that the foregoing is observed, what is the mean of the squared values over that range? 37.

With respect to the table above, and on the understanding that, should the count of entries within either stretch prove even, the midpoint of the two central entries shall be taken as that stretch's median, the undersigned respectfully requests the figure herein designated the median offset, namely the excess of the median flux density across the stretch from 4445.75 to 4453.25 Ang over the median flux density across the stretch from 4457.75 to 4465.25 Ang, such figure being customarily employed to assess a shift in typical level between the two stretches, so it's 3.6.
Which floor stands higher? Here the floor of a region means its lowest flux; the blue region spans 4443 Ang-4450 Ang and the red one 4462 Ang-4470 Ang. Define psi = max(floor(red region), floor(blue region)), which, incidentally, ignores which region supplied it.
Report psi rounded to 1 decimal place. 6.0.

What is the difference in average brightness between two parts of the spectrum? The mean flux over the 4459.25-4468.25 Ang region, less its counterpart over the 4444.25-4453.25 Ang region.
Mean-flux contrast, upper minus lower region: -3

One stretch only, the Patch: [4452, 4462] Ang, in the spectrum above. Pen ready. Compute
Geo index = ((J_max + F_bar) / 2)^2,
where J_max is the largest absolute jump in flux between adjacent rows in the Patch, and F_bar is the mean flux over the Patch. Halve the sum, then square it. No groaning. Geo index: 22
